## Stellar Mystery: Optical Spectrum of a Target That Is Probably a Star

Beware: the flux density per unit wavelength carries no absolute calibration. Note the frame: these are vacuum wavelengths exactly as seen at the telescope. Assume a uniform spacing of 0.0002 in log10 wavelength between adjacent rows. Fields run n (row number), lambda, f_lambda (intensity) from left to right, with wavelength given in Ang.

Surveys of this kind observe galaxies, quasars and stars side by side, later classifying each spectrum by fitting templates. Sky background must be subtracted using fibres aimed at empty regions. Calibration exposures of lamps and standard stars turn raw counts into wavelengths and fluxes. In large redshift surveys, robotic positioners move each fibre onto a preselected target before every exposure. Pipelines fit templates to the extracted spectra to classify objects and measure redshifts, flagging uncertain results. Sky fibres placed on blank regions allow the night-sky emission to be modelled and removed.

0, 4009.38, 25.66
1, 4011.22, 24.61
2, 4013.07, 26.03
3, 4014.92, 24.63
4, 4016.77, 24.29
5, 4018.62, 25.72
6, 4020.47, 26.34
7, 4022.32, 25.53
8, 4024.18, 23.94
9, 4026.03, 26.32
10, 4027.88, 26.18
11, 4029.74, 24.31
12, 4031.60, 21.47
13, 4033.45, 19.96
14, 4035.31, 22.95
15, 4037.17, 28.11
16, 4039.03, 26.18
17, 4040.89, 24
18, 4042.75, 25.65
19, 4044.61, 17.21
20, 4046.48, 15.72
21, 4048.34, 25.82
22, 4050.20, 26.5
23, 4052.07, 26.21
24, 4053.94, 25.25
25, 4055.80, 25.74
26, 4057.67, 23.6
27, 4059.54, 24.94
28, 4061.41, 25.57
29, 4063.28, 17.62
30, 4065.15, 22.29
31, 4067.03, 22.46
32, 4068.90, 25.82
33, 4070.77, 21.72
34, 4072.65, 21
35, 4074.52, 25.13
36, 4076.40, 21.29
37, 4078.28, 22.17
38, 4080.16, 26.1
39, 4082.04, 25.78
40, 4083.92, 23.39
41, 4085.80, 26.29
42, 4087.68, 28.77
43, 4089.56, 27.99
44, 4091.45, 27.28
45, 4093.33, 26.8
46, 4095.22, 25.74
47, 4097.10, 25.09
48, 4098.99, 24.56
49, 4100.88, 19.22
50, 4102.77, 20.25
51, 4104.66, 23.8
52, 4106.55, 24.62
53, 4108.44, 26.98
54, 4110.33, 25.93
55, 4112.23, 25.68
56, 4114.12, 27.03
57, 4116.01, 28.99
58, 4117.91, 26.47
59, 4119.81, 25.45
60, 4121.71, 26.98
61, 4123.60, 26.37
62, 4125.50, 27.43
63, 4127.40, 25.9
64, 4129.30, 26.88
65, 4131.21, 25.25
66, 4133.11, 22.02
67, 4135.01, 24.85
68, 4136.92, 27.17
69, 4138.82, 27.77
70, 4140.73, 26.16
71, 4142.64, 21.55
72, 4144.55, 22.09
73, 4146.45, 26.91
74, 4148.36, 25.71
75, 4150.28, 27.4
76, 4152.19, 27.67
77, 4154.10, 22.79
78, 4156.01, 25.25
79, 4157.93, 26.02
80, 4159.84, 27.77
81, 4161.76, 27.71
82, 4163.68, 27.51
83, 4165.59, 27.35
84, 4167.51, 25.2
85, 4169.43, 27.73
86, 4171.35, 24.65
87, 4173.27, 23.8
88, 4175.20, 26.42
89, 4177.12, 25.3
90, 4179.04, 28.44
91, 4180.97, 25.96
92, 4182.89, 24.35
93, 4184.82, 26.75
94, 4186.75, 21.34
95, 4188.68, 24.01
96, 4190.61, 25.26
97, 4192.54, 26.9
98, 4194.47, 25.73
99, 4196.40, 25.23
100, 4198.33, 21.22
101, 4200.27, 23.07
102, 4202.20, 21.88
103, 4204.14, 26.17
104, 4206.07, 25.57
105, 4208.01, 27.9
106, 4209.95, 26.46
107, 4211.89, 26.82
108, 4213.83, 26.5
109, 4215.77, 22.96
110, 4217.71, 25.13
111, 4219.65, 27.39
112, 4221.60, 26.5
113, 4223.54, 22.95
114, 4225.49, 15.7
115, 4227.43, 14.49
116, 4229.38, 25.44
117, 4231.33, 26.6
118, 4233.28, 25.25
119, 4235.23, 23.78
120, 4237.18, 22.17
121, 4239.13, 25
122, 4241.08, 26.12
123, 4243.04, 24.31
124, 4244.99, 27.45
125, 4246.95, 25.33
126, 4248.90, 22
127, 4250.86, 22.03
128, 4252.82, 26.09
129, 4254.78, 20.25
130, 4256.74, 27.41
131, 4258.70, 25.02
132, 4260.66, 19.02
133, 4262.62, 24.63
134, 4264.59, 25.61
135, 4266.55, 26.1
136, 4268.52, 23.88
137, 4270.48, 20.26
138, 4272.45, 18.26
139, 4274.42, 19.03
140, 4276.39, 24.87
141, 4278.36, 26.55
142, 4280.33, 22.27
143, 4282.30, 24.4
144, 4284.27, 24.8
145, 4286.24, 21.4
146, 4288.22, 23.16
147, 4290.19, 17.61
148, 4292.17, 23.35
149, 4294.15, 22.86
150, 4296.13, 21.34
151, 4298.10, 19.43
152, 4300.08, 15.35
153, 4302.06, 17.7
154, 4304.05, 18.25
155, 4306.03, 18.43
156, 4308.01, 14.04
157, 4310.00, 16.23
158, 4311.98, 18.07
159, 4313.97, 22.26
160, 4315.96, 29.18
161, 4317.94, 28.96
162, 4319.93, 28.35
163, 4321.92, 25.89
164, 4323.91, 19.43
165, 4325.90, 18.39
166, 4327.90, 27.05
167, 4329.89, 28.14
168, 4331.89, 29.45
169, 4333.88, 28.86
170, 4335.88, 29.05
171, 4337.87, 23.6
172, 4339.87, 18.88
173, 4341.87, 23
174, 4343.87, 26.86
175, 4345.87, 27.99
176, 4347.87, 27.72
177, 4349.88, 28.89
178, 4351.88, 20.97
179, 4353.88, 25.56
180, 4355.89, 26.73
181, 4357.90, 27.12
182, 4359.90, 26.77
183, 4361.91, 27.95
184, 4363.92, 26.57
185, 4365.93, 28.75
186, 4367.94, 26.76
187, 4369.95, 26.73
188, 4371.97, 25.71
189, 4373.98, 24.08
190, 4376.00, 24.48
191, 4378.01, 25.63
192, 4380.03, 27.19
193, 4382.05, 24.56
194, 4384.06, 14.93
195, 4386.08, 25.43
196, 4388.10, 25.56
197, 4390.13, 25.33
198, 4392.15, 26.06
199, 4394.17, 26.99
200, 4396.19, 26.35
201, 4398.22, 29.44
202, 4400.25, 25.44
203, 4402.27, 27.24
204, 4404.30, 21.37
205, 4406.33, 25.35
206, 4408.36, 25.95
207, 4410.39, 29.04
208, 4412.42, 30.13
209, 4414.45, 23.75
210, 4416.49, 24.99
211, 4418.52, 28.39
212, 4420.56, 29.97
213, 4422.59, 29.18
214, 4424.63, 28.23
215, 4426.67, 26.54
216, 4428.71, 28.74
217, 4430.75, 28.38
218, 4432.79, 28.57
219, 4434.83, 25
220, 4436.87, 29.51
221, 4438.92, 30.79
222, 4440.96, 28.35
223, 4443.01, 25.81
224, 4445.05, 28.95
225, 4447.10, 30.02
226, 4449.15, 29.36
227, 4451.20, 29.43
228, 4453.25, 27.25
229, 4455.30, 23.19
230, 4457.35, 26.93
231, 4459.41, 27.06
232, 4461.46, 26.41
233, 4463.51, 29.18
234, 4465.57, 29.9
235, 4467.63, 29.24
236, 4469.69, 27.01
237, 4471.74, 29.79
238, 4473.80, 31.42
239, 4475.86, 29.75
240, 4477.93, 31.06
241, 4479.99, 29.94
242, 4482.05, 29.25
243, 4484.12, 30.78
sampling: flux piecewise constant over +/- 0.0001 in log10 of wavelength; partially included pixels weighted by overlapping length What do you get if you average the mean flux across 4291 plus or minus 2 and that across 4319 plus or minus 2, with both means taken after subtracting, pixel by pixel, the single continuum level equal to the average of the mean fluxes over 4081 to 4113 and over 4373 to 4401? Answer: -0.6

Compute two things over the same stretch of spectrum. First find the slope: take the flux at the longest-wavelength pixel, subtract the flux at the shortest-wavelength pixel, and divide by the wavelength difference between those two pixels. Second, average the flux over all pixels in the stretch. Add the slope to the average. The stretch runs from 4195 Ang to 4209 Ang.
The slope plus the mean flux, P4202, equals 24.7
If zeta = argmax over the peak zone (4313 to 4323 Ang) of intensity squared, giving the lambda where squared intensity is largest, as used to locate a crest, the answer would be 4315.96 Ang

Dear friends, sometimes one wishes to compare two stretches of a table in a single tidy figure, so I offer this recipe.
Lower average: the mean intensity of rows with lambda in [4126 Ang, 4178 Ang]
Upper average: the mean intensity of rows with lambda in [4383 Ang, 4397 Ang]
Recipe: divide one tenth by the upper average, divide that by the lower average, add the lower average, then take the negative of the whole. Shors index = -25.7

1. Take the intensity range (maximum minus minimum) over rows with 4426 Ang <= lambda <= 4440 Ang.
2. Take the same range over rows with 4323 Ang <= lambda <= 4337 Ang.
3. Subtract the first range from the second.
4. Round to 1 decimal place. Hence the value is 5.3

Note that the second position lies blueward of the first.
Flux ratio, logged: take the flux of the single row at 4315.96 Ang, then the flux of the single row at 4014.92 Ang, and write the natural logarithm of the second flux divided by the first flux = -0.17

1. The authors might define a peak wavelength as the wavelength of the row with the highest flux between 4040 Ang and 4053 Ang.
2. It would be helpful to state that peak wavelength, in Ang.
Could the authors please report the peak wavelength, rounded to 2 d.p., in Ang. 4050.20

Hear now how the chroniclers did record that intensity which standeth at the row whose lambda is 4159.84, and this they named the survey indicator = 27.77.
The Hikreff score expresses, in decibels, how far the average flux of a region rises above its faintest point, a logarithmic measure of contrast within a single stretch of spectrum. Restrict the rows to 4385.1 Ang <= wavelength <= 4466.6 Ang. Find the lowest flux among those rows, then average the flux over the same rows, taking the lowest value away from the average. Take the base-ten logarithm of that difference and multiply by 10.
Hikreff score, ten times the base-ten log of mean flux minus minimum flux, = 7.8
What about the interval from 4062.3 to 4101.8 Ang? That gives 8.1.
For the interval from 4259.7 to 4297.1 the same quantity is 7.0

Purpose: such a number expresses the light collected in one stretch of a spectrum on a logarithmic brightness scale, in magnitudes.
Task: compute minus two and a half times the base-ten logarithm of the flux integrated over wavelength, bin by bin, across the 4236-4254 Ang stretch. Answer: -6.6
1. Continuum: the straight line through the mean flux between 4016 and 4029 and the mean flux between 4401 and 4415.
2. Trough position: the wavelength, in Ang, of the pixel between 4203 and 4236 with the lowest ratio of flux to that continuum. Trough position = 4227.43 Ang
